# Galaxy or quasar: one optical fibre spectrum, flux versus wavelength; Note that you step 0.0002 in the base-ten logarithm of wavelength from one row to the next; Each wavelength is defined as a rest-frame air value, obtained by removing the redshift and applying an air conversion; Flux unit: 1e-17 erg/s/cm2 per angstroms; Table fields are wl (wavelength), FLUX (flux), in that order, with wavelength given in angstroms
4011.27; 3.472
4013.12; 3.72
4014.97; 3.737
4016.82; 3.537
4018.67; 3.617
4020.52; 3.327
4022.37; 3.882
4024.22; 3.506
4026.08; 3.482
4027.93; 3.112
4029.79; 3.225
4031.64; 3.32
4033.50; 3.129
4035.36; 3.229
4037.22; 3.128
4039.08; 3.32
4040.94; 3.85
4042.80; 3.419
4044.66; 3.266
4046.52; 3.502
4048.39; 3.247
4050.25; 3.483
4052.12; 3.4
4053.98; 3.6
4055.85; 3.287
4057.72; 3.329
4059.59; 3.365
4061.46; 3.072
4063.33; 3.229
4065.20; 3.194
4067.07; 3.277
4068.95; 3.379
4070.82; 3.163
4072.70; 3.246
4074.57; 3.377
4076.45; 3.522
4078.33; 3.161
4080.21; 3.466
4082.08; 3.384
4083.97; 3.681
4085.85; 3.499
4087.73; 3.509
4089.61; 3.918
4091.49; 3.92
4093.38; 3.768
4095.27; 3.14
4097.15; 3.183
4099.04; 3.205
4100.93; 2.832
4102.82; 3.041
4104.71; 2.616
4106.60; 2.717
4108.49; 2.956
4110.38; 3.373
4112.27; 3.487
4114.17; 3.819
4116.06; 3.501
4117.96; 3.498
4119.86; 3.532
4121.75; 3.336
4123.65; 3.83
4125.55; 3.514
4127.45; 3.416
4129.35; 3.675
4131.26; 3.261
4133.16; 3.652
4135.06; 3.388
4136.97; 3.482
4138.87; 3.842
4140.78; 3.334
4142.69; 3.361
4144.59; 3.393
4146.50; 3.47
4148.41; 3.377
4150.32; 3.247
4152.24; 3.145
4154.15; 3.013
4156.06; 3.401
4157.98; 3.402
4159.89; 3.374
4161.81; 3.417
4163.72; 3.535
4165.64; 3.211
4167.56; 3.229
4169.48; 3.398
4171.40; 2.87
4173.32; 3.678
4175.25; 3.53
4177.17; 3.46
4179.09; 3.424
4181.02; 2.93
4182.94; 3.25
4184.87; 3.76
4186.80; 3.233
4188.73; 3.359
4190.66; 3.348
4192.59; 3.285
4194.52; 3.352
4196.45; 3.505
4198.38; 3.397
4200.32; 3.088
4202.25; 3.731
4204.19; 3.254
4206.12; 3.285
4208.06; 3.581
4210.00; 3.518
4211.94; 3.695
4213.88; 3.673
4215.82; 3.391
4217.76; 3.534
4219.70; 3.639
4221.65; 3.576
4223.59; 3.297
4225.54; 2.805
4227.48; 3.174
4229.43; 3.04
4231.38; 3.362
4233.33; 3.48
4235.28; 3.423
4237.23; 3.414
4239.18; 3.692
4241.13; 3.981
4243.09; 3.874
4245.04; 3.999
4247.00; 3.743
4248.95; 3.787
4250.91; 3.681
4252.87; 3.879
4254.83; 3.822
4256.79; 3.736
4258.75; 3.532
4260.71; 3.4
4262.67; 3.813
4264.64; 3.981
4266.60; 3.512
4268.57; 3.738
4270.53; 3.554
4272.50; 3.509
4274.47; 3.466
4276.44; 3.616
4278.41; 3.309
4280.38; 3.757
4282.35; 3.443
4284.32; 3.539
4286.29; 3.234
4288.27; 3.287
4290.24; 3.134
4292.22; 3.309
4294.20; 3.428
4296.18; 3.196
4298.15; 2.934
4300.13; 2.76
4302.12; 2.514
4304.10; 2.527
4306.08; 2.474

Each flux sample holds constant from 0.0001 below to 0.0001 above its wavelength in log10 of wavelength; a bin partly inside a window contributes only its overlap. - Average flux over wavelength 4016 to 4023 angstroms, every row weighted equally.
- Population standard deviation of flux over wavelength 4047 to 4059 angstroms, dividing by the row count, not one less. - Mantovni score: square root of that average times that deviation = 0.66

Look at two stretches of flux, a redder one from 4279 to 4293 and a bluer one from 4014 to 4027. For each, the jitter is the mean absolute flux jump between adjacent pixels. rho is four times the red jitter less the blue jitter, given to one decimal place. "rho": 0.5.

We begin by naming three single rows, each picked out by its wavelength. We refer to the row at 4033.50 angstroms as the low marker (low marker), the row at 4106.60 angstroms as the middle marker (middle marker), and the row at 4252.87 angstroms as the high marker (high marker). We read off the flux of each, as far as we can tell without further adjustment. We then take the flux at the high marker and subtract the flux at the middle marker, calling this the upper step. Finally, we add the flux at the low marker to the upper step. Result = 4.29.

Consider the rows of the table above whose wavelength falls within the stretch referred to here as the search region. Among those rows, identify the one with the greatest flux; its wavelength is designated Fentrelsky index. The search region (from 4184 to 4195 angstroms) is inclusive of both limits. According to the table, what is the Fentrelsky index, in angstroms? 4184.87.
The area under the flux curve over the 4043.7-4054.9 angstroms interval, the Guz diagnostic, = 38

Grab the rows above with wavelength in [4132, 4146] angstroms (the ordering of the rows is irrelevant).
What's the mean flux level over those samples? 3.49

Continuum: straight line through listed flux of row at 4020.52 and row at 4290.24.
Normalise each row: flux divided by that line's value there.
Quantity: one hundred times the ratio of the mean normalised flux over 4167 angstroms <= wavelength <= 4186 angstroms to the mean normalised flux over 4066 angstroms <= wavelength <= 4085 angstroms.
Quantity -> 102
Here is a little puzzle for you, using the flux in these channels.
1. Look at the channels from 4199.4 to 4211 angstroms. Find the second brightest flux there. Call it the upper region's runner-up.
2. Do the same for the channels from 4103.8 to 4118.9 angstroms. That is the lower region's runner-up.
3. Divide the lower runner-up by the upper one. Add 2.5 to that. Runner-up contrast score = 3.48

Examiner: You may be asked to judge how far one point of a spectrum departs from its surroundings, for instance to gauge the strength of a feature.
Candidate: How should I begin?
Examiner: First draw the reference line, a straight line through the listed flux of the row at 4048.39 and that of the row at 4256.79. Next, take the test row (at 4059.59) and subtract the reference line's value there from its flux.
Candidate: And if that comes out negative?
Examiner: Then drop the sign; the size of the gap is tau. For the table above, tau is 0.092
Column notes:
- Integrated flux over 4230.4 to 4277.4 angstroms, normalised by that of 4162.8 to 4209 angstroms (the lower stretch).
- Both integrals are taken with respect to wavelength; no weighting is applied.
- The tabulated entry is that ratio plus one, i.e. 2.11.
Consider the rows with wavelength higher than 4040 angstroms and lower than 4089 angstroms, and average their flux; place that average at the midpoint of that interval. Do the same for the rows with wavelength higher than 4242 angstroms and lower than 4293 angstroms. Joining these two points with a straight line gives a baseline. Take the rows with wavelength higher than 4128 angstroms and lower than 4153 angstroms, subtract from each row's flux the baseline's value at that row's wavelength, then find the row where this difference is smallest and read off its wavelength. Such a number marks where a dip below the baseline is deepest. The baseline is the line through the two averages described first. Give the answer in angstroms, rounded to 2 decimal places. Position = 4152.24 angstroms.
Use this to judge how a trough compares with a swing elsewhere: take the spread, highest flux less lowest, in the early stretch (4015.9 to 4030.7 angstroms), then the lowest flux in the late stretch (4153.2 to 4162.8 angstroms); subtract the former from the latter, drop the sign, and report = 2.24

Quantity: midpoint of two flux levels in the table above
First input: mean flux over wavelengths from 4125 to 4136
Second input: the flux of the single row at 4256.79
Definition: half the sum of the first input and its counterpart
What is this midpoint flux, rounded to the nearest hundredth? 3.61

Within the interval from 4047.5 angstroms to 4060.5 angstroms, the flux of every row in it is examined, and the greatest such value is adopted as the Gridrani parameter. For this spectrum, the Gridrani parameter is 3.6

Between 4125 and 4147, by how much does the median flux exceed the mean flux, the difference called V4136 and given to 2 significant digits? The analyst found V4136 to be -0.039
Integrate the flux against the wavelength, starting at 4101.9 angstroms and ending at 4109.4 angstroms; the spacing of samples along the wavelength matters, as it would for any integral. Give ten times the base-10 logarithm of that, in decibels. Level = 13.3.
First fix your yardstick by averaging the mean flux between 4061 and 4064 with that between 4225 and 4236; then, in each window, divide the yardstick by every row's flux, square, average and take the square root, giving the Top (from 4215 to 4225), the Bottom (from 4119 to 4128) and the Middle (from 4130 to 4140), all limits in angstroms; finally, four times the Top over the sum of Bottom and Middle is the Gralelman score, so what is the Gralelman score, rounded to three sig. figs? 2.02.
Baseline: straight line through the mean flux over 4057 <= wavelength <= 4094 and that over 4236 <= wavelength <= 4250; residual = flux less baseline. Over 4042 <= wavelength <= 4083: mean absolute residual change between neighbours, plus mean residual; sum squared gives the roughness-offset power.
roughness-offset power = 0.012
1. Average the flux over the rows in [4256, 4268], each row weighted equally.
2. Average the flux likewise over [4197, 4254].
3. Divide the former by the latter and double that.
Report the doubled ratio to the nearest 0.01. 2.08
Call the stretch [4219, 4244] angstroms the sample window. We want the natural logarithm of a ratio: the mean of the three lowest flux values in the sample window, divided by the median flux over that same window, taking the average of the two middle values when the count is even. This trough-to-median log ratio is -0.13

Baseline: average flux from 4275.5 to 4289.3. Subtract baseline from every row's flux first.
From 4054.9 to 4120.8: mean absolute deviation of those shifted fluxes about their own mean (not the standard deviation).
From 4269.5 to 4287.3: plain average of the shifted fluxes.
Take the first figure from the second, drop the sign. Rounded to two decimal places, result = 0.19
